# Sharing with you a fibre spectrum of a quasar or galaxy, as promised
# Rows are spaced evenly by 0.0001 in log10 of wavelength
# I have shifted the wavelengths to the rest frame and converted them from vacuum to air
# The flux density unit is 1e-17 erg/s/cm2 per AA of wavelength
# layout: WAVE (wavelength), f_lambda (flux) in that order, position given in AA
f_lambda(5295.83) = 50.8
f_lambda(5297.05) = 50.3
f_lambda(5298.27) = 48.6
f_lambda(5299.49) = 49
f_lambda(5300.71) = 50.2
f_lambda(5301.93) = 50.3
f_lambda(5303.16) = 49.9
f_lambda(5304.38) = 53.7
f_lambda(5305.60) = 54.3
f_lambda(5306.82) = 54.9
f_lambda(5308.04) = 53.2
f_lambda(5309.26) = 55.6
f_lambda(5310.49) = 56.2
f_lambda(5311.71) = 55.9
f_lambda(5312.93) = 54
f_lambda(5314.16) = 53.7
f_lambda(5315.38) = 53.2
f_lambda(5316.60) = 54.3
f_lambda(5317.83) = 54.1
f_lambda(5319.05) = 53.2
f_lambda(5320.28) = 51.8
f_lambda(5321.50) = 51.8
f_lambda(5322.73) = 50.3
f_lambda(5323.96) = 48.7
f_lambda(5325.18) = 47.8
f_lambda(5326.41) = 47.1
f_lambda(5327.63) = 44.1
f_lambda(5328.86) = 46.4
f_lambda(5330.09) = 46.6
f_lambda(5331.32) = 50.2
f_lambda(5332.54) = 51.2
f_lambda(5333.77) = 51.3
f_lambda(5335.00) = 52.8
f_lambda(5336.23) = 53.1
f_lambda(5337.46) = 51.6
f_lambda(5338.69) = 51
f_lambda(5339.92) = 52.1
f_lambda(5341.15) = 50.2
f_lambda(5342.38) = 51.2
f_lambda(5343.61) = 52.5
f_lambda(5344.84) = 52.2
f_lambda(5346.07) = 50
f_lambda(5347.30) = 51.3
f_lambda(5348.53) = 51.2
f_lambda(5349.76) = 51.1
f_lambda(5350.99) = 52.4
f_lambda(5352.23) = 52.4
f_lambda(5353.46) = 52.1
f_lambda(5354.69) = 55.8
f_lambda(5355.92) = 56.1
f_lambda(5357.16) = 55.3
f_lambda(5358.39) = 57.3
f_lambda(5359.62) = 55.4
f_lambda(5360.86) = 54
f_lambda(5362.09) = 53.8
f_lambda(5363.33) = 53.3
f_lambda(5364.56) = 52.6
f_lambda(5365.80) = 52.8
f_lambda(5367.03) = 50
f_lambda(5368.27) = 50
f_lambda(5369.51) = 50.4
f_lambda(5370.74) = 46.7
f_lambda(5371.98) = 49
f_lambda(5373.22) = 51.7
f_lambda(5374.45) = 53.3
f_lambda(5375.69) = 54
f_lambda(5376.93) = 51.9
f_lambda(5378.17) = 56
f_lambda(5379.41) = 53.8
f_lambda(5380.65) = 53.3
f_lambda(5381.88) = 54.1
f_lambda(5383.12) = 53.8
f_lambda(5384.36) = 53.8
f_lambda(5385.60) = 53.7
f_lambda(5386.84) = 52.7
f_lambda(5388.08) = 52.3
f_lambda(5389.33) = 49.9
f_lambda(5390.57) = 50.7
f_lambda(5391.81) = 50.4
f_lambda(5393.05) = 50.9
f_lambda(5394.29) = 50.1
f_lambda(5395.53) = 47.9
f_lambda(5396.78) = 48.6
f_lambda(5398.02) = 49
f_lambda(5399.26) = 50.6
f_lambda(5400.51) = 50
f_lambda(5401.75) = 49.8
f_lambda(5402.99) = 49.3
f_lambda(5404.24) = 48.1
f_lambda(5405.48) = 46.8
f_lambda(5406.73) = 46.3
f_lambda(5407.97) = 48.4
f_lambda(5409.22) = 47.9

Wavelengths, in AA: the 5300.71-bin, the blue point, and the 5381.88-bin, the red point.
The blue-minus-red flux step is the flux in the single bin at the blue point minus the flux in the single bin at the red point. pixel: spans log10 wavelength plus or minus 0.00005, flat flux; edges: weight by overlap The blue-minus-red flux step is -4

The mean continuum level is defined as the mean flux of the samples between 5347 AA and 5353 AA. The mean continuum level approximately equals 51.7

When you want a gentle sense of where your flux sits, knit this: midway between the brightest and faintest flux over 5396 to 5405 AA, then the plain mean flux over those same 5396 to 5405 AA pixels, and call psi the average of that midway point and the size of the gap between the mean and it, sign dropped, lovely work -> 24.7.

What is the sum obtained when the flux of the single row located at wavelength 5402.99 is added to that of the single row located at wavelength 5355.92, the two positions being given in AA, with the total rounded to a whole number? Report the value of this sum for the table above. 105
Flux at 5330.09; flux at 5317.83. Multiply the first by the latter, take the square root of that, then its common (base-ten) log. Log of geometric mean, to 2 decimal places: 1.70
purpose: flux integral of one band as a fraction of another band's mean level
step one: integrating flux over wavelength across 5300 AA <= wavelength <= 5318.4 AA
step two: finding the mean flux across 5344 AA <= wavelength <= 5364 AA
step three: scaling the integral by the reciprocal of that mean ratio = 18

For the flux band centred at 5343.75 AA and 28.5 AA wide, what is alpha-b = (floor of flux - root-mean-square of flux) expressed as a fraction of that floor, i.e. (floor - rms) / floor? -0.11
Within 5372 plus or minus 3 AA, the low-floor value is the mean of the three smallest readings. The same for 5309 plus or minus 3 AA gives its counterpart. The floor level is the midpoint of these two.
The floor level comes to 51.6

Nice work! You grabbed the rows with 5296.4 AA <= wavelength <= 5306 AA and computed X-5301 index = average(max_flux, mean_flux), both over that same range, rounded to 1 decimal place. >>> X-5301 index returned 52.5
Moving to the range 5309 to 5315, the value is 55.6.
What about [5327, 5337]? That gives 51.3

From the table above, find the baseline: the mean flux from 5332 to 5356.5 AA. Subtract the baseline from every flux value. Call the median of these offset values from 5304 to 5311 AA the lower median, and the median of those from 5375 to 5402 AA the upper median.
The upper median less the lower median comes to -3.2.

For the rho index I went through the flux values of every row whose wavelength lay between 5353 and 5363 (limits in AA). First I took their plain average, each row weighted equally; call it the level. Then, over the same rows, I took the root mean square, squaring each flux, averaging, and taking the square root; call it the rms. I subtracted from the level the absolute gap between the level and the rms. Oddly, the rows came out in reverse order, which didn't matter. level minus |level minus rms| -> 55.0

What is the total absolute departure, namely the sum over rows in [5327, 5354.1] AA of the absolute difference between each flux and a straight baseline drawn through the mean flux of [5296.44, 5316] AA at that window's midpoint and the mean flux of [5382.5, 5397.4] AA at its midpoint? 36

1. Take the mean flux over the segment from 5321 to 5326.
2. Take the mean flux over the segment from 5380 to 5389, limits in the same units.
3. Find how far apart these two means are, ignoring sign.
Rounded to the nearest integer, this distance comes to 4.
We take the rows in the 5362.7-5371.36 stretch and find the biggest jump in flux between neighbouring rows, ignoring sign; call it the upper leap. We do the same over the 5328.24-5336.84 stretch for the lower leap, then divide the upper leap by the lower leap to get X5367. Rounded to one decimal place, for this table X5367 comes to 1.0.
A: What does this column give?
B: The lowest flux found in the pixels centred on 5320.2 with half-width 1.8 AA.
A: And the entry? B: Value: 51.8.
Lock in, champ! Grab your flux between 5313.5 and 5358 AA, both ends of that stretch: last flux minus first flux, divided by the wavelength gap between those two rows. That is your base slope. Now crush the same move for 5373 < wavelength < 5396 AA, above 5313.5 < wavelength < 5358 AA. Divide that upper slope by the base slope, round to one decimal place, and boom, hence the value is -4.6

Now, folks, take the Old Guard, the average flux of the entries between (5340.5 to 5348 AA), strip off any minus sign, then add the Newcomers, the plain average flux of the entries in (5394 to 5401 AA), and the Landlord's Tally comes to 101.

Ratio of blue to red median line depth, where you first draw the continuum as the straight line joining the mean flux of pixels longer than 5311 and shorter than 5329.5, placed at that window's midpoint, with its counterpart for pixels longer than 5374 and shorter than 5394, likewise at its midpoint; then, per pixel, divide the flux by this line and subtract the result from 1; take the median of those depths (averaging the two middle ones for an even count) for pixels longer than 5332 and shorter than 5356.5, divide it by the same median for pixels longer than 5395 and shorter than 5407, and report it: 0.0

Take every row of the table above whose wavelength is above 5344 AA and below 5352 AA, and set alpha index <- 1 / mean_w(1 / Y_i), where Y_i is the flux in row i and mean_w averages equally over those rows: 51.4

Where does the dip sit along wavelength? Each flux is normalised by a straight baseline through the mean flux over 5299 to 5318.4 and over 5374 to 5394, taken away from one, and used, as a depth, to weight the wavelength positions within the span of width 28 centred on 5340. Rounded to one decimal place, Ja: 5334.9 AA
